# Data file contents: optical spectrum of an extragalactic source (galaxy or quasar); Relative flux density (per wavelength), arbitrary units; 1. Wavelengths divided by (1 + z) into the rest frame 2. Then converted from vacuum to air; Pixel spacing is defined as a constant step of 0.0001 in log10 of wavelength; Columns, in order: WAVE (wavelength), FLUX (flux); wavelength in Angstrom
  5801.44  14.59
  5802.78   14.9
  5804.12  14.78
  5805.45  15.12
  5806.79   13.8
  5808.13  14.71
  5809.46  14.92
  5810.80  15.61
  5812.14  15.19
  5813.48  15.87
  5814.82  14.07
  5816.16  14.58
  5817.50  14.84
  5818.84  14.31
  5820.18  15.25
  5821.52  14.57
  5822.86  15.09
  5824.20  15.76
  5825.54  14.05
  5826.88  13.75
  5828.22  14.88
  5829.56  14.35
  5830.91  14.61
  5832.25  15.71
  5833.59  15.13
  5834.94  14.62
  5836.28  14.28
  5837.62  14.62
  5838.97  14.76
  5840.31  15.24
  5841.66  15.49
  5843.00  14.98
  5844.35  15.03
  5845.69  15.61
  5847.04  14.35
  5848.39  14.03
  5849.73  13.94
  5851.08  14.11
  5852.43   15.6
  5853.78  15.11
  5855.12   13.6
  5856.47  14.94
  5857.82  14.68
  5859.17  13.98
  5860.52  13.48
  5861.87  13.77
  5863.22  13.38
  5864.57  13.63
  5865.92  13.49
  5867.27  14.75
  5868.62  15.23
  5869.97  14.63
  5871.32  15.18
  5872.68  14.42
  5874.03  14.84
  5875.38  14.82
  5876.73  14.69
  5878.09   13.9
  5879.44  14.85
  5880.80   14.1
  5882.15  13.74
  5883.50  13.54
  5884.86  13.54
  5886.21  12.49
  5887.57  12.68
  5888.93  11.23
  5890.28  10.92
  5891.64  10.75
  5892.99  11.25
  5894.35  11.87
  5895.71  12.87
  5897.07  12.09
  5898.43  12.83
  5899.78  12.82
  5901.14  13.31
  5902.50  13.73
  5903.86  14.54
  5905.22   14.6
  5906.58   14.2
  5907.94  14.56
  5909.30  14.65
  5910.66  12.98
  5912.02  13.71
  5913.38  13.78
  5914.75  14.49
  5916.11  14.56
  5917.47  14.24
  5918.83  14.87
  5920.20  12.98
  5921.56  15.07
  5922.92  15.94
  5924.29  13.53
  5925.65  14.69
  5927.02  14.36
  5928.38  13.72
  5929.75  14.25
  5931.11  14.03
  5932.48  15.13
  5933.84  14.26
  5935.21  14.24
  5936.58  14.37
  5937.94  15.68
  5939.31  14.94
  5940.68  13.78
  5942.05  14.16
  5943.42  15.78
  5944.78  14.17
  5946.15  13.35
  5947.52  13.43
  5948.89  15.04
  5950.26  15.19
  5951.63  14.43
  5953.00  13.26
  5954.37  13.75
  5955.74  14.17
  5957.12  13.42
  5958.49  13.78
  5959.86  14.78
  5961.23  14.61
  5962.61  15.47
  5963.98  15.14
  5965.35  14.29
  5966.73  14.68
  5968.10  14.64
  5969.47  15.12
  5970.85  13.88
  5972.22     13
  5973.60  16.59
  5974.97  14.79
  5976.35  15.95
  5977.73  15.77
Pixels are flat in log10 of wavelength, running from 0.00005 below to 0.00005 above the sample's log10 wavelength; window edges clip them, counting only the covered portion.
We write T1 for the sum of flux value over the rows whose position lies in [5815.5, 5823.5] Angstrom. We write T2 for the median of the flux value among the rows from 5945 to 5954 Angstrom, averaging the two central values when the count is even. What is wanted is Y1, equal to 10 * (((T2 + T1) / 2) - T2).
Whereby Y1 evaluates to 374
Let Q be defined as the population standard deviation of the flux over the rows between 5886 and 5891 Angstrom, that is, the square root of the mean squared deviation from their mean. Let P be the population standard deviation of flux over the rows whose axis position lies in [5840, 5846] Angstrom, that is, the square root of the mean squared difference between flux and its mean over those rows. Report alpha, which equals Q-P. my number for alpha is 0.52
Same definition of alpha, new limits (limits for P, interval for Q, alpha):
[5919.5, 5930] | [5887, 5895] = -0.22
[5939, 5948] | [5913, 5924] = 0.02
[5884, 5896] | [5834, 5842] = -0.52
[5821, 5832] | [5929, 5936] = -0.20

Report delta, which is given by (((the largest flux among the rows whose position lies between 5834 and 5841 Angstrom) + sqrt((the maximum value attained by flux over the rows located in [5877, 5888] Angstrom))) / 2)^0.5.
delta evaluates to 3.09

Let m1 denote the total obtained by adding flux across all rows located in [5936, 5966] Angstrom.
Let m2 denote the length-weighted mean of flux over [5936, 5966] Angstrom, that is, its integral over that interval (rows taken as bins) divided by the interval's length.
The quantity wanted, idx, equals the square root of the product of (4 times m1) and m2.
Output 135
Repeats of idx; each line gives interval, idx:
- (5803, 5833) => 139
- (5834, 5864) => 136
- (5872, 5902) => 123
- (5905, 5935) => 134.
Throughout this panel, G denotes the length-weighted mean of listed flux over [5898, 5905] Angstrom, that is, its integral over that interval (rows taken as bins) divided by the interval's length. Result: 13.6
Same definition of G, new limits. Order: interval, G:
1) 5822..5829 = 14.7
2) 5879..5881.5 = 14.4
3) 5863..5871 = 14.3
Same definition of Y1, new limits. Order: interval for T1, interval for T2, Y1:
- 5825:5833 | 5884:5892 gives 377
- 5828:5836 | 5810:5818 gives 371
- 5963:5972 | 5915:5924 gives 365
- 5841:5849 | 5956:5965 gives 374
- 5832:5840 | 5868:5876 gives 371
